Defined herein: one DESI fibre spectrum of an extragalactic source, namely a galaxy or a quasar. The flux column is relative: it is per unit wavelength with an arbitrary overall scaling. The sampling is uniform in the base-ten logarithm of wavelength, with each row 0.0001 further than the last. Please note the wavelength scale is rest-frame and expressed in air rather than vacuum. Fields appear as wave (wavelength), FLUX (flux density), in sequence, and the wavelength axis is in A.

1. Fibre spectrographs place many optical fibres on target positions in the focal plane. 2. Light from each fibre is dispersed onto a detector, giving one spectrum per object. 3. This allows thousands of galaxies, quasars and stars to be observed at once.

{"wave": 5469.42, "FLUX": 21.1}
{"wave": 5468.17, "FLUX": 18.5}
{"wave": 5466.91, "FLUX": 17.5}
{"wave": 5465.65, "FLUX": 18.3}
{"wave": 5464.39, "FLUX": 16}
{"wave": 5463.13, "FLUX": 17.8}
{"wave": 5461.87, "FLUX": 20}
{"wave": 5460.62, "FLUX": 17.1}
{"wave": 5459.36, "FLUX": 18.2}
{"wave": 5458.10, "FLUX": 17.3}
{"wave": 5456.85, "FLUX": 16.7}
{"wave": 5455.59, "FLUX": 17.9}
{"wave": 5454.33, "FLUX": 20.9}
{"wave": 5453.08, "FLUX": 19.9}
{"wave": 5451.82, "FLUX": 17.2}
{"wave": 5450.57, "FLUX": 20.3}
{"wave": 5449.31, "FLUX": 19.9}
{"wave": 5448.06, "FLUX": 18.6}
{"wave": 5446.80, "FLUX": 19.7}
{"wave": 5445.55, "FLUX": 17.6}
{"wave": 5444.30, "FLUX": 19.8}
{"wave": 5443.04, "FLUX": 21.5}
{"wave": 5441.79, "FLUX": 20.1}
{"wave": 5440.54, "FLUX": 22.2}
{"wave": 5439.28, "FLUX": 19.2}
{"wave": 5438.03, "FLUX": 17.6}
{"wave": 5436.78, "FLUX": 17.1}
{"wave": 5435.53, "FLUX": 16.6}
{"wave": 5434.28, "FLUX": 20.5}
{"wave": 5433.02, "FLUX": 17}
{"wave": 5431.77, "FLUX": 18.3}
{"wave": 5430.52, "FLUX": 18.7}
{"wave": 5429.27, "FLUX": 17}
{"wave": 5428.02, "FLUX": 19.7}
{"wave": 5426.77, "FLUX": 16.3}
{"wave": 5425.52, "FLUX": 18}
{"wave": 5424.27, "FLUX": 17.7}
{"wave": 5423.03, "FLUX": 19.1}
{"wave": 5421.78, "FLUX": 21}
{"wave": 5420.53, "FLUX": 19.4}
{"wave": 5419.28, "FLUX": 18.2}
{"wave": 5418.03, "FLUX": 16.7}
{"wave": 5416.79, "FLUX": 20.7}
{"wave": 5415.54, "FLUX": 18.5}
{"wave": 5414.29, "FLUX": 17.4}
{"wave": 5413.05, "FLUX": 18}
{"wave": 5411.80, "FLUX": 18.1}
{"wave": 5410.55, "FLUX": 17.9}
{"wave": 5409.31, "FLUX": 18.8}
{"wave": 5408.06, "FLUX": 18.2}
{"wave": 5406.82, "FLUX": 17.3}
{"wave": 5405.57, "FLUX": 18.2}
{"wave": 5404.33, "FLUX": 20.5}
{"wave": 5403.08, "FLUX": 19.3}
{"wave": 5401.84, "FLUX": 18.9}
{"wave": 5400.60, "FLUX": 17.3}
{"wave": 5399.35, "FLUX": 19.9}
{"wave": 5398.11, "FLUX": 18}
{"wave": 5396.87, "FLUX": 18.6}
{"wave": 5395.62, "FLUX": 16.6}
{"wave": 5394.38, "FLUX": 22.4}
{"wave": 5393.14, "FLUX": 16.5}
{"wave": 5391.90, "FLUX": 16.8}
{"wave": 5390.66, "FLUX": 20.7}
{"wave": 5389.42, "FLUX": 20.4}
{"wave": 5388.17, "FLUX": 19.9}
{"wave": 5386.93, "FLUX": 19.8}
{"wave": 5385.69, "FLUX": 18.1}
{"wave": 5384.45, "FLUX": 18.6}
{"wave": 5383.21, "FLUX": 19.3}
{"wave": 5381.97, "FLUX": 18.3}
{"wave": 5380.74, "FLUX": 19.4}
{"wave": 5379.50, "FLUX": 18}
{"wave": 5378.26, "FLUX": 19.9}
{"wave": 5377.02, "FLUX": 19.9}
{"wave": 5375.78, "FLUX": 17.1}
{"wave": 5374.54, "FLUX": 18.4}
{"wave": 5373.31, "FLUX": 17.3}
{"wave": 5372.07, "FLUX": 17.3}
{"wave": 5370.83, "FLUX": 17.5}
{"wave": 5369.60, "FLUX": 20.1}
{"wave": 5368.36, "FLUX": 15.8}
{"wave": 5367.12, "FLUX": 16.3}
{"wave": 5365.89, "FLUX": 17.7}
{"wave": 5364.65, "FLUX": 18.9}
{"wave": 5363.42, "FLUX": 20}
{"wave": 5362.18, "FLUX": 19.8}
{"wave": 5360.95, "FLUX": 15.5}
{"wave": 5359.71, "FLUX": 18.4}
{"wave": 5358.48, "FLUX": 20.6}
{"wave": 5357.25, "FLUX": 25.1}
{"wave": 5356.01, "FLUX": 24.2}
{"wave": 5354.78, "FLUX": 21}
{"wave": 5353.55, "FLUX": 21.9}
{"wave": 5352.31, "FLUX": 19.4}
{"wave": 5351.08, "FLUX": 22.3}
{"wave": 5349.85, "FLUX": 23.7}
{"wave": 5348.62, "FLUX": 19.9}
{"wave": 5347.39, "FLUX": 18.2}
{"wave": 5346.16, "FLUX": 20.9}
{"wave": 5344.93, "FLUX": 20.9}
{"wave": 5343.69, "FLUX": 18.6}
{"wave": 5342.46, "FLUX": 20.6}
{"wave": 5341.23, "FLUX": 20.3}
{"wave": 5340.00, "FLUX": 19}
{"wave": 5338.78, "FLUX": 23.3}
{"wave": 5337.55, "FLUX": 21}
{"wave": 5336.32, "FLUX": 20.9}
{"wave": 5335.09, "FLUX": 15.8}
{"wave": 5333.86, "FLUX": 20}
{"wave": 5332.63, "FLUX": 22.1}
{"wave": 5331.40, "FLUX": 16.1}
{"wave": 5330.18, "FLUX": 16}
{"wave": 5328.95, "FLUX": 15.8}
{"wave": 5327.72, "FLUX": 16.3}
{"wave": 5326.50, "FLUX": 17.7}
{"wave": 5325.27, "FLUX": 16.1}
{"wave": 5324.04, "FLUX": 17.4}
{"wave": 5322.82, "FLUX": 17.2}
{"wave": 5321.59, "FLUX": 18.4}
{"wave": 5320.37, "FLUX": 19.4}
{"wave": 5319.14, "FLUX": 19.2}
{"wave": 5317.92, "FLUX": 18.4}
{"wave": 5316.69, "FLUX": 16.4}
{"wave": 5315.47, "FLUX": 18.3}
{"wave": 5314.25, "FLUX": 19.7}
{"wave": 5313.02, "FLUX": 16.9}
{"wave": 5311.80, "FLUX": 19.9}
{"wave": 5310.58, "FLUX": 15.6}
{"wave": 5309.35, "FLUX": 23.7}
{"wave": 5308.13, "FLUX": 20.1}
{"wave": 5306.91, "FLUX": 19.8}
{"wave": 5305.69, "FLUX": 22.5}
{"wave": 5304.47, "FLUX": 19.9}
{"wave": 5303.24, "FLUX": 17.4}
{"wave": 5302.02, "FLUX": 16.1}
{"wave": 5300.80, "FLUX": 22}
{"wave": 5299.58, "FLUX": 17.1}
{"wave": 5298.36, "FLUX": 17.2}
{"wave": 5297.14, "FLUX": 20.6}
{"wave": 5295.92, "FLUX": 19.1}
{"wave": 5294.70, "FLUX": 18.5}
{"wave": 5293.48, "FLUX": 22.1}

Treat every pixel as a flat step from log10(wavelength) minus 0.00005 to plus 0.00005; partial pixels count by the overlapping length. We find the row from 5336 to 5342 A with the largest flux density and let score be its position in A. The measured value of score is 5338.78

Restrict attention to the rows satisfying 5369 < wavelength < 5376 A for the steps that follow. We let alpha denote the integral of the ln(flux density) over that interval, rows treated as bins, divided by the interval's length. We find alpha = 2.891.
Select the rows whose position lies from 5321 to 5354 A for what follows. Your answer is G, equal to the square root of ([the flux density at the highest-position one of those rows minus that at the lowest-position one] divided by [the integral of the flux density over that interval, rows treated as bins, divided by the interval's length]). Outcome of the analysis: 0.43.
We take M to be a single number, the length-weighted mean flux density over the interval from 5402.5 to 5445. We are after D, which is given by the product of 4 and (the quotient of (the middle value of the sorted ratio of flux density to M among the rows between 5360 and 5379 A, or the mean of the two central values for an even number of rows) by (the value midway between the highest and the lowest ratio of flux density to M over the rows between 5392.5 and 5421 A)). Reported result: 3.64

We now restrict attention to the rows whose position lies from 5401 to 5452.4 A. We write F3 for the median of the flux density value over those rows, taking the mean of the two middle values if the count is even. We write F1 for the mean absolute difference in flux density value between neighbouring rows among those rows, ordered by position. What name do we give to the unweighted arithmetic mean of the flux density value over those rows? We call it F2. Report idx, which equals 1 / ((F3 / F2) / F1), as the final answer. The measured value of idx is 1.59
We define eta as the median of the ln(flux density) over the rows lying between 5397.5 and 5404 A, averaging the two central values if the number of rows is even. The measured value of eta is 2.94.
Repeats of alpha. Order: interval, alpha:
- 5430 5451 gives 2.945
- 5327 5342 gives 2.931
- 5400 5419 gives 2.911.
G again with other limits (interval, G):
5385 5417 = 0.37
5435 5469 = 0.32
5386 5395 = 0.37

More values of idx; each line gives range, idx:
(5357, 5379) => 1.82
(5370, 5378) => 1.11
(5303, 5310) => 2.41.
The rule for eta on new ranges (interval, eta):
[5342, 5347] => 3.03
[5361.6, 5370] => 2.94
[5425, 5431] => 2.89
